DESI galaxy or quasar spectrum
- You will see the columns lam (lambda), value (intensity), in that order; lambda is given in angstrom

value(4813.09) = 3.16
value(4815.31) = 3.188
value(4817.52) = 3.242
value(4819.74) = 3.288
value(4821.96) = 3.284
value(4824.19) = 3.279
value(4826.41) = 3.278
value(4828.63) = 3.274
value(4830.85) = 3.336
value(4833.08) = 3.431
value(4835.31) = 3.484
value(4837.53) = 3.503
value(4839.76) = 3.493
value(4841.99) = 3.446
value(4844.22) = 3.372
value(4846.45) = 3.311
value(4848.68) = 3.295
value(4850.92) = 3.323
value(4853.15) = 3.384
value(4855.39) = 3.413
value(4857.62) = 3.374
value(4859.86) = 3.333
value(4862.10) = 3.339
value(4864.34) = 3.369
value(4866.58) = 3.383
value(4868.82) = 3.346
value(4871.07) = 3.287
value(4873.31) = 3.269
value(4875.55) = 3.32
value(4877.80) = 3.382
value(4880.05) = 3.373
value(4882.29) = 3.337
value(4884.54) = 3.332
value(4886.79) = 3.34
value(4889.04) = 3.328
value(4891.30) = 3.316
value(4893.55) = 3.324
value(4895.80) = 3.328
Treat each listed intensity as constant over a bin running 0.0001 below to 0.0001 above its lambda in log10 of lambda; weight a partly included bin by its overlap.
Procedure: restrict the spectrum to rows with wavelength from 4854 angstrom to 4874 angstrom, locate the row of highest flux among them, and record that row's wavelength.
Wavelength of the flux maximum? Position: 4855.39 angstrom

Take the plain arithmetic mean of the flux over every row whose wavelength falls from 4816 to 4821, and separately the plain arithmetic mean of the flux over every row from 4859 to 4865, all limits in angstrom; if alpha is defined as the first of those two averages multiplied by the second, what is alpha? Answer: 10.9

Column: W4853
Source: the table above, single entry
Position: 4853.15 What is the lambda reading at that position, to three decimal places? 3.384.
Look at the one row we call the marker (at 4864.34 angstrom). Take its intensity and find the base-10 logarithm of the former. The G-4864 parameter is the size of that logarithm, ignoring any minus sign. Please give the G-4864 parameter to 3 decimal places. 0.528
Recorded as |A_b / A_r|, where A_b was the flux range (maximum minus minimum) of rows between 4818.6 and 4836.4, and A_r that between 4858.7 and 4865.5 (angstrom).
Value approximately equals 5.8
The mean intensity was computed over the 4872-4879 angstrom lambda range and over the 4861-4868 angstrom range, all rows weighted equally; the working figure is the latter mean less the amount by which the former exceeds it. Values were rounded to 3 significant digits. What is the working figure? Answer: 3.40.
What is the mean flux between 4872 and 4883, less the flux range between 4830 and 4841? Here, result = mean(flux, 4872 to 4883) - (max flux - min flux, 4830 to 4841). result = 3.17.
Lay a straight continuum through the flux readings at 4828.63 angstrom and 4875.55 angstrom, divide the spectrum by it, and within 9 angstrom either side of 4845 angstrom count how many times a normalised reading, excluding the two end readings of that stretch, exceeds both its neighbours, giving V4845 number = 0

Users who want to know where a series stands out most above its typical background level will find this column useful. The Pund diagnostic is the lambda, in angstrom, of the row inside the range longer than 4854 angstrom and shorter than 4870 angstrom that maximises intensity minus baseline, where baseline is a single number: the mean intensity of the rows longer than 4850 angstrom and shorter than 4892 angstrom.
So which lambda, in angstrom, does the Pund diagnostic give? 4855.39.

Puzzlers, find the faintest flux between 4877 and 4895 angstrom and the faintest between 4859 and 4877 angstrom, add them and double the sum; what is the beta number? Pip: 13.2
